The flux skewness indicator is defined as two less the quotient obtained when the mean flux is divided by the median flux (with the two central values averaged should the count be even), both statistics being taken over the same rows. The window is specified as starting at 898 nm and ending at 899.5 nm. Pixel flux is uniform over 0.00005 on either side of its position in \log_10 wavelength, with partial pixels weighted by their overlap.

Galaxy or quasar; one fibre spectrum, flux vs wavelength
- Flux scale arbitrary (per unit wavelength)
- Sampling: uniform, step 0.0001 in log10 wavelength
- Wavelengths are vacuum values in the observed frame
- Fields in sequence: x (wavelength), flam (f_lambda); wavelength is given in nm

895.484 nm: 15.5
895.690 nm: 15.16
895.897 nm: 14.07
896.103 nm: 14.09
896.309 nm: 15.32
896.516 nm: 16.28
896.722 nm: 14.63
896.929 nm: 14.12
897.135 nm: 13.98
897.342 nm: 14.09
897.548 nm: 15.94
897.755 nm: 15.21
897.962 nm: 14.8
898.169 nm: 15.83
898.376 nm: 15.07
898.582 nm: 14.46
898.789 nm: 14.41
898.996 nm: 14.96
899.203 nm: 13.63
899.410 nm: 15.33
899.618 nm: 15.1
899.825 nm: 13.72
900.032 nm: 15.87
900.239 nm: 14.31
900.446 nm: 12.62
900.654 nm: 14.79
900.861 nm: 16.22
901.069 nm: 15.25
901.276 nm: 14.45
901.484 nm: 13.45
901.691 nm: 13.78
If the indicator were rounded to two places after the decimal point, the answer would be 1.01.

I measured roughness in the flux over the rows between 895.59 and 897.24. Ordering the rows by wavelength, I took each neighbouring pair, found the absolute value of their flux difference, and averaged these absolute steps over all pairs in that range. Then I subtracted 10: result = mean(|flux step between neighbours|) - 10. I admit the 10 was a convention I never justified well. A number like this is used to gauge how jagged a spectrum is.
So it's -9.2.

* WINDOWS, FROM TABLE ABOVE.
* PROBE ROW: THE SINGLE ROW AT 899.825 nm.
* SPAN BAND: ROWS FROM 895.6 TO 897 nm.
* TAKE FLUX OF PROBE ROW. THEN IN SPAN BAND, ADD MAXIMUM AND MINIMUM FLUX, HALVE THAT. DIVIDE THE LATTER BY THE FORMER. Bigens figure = 1.11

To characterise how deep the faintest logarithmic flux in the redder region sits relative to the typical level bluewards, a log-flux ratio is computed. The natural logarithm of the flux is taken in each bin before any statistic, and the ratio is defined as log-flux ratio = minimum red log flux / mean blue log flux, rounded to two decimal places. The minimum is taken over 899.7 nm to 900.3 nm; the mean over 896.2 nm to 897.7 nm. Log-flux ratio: 0.97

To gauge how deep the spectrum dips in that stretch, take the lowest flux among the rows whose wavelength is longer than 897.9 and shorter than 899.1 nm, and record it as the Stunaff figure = 14.41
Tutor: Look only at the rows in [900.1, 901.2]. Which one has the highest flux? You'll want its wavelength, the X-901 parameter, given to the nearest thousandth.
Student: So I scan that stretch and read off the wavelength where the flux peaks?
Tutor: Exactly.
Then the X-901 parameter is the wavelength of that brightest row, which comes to 900.861 nm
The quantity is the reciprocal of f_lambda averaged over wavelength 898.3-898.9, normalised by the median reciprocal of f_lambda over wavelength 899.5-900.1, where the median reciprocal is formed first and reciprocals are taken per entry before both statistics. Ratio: 1.03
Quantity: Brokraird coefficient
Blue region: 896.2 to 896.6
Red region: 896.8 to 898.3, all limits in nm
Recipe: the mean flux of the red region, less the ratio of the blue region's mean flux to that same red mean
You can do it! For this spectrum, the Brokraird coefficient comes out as 13.8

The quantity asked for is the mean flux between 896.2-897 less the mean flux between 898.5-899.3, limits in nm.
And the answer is 0.7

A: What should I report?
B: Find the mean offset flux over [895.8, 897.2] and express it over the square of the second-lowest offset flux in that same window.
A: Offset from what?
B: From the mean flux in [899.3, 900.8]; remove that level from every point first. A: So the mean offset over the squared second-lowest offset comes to 0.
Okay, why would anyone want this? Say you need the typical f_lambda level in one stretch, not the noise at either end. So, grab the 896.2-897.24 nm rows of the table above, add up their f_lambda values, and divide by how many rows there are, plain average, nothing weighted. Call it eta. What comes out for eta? 14.9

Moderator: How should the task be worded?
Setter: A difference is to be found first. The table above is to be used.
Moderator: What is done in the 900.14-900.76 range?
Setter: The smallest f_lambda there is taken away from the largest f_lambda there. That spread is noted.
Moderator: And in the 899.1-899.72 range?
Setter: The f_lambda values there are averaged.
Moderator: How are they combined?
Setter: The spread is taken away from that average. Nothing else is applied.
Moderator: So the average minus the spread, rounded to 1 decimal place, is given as 12.5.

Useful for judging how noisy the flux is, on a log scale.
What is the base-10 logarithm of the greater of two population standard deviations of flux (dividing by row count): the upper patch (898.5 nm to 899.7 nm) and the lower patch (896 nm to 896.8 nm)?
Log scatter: -0.087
